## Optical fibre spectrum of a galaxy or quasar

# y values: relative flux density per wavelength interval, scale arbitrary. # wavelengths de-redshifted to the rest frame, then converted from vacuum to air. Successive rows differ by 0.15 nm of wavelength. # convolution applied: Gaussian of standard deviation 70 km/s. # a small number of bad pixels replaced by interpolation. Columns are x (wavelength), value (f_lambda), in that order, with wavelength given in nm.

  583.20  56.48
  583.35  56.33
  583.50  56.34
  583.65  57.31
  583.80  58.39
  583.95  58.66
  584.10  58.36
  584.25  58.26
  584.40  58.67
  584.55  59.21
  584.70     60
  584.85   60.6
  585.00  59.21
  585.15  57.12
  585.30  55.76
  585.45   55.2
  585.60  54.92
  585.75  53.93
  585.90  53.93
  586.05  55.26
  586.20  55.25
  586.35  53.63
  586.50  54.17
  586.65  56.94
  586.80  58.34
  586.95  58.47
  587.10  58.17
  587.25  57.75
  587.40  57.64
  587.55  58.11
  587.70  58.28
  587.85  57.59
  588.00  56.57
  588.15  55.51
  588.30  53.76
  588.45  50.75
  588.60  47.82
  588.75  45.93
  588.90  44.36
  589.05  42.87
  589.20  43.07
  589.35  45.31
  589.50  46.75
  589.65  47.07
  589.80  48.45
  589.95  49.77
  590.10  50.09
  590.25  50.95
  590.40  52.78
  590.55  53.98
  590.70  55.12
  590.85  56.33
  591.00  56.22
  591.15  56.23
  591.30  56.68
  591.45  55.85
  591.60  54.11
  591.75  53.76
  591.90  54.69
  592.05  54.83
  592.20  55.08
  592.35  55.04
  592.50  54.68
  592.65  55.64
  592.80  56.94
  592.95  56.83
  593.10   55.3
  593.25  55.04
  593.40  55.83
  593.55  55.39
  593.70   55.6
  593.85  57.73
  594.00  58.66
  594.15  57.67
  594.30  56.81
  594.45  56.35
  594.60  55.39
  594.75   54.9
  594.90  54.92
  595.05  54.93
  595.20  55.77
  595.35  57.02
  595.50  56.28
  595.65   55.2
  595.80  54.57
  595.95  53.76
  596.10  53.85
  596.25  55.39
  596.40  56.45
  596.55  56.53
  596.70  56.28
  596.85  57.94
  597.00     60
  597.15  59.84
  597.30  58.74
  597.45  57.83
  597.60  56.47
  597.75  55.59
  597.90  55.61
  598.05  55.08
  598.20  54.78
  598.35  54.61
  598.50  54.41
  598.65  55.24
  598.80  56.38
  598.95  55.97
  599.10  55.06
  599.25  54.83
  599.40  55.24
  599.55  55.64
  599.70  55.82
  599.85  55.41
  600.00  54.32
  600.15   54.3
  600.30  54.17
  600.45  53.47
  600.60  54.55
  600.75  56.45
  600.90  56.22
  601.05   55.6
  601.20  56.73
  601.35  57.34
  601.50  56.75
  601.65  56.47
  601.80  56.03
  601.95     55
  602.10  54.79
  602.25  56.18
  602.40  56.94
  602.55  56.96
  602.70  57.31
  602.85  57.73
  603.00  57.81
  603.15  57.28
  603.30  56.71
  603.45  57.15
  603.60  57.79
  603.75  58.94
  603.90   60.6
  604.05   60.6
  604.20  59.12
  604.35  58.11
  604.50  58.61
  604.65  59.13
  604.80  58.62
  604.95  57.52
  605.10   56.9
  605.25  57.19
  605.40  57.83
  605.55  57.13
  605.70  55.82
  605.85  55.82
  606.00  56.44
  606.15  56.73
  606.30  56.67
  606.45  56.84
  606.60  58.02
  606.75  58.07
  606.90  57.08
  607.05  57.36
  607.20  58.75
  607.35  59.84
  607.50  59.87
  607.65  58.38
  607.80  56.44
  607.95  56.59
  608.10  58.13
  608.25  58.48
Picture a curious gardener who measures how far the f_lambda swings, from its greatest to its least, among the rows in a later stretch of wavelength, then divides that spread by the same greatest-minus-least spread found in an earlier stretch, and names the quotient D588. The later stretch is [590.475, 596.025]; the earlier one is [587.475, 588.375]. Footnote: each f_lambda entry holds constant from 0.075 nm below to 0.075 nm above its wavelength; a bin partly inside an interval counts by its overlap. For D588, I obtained 1.08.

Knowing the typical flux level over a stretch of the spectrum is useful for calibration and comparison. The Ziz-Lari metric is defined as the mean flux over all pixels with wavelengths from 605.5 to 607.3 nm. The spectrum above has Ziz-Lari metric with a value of 57.1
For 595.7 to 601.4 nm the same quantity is 55.8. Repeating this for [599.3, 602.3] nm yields 55.5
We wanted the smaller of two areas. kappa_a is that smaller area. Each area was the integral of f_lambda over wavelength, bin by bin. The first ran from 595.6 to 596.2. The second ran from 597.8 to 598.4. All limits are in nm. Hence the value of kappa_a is 32.61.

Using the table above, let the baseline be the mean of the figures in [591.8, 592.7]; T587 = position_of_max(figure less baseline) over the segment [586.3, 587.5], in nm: 586.95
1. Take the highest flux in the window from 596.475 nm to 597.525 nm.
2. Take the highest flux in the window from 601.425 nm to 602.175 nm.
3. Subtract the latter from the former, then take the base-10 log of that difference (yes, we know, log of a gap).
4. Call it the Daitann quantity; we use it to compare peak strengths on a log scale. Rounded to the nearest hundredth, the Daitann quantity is 0.51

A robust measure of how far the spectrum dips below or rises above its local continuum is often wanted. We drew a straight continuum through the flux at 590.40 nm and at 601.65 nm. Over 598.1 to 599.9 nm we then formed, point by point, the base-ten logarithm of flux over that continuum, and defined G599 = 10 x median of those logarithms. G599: -0.04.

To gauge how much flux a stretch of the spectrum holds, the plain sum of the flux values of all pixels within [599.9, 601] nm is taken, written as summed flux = 383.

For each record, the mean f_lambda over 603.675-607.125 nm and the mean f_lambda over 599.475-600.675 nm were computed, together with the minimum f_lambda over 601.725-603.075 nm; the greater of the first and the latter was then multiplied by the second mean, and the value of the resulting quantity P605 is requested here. 3162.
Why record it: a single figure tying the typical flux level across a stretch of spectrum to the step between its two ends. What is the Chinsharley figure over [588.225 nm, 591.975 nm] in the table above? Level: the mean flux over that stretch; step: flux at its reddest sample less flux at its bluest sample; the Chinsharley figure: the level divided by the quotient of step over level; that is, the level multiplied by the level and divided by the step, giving 2787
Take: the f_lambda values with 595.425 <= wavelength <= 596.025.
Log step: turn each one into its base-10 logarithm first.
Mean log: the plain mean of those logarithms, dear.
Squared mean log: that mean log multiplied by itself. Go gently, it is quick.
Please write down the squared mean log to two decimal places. 3.03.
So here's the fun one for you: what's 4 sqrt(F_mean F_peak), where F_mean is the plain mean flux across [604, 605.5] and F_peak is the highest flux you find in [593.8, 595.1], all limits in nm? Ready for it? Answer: 234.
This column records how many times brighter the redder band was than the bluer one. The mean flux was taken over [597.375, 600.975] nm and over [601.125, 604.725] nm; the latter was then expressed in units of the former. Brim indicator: 1.04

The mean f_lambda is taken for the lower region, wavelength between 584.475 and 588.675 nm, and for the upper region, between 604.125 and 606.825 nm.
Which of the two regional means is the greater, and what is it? 57.5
